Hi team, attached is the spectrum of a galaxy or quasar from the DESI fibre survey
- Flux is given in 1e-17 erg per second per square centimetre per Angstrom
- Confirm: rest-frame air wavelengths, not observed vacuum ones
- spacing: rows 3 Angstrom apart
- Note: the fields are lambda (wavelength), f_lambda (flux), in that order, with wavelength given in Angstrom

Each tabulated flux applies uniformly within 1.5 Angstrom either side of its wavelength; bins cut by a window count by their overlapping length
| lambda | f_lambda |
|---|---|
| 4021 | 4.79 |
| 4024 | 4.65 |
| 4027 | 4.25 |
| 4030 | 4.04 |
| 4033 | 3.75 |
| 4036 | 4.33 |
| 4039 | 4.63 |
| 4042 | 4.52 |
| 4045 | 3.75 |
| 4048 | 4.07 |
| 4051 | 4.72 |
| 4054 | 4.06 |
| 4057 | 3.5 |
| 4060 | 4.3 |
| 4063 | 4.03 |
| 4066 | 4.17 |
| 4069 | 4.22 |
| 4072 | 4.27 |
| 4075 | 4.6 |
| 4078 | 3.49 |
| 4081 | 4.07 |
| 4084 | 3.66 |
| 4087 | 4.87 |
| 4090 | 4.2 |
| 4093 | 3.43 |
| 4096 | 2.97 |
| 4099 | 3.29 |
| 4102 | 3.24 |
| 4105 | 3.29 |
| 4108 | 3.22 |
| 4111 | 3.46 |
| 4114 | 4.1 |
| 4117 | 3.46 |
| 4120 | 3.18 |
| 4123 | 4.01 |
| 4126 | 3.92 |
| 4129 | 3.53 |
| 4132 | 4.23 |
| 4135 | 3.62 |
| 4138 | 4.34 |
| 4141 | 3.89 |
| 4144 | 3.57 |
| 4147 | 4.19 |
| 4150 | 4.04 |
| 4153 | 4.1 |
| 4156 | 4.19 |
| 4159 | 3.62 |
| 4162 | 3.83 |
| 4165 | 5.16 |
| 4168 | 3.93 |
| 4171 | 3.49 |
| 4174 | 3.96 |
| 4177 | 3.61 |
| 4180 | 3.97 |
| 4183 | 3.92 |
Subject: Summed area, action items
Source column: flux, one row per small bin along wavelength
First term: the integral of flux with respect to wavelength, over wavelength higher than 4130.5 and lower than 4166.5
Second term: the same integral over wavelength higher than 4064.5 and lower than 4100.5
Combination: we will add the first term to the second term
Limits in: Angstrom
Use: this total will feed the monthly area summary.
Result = 288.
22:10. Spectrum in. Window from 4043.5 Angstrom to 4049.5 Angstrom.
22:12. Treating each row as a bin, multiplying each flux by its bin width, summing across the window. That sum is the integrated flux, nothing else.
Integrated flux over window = 23.5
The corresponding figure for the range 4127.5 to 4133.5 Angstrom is 23.3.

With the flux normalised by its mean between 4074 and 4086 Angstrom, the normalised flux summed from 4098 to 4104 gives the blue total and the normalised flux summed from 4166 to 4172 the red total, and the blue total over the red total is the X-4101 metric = 0.88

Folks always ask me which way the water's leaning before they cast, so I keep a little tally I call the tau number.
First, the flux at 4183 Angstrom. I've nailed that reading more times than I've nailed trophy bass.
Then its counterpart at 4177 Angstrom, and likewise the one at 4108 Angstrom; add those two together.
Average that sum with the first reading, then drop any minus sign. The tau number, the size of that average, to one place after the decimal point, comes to 5.4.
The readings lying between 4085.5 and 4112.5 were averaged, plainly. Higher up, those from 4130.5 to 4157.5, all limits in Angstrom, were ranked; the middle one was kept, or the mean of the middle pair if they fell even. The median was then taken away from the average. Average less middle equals -0.5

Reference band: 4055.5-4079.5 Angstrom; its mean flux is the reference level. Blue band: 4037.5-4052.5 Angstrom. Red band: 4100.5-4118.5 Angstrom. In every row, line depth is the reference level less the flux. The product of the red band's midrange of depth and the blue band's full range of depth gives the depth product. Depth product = 0.4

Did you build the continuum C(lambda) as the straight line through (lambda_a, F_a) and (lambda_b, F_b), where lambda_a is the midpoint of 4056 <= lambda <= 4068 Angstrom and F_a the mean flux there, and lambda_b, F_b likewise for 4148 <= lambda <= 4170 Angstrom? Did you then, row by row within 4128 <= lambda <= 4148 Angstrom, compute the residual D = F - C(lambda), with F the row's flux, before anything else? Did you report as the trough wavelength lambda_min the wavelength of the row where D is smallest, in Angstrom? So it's 4129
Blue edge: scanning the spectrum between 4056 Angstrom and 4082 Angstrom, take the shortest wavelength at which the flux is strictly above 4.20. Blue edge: 4060 Angstrom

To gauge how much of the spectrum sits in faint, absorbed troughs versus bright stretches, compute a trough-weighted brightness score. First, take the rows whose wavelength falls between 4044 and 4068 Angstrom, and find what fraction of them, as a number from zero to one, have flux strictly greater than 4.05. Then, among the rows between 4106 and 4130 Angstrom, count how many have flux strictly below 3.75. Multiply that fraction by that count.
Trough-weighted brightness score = 3.1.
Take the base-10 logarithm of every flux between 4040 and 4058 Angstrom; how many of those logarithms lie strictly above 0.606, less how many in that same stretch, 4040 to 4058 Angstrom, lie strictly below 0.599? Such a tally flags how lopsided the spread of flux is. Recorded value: 2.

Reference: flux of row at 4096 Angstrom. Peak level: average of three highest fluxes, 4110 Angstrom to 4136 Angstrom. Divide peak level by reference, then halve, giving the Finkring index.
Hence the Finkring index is 0.69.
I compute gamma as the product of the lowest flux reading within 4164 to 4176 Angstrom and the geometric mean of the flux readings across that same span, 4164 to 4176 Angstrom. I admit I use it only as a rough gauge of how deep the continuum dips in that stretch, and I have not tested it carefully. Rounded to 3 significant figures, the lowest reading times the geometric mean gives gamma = 14.3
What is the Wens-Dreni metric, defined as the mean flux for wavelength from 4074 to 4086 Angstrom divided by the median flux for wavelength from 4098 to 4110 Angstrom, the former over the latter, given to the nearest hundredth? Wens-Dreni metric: 1.21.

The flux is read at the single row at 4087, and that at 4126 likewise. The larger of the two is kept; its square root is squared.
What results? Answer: 4.9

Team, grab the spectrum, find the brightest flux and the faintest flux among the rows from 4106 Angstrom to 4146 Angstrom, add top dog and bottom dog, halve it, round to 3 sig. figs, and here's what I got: 3.76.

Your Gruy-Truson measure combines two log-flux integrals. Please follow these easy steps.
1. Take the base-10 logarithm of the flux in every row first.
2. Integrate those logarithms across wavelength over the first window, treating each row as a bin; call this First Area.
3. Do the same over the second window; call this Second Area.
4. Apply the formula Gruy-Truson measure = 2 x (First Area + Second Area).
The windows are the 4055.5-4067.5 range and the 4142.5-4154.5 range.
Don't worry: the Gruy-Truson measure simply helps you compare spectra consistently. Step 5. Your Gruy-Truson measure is 28.8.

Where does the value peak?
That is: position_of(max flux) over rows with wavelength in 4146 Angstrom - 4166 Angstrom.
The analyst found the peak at 4165 Angstrom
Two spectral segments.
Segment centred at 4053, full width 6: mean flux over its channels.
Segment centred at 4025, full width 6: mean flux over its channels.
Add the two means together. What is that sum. 8.8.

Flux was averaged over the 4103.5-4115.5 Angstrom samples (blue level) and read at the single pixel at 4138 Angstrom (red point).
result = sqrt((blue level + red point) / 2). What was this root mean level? 1.98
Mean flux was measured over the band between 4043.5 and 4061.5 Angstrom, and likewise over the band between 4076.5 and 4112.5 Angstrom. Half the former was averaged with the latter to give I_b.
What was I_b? 2.82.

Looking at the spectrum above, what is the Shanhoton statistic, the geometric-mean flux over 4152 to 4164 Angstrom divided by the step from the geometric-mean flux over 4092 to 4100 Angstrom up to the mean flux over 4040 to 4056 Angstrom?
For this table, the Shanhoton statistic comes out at 4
